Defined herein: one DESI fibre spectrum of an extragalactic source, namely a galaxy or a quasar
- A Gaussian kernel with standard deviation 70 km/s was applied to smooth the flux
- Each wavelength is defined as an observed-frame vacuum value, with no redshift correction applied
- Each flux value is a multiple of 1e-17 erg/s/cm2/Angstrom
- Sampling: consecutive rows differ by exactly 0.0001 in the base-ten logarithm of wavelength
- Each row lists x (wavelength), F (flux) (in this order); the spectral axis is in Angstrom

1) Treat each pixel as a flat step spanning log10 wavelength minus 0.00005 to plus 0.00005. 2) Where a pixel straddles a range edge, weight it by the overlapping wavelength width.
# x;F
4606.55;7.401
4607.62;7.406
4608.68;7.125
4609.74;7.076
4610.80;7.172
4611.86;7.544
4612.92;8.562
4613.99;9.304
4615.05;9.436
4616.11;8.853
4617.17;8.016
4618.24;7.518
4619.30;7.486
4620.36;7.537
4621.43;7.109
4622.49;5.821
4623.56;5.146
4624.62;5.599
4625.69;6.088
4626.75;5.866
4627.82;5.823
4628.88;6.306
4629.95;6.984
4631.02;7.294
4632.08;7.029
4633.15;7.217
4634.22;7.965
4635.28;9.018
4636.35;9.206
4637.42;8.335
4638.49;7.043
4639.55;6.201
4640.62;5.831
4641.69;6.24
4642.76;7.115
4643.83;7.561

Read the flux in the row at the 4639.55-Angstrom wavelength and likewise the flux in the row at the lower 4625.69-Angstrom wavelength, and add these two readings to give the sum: 12.3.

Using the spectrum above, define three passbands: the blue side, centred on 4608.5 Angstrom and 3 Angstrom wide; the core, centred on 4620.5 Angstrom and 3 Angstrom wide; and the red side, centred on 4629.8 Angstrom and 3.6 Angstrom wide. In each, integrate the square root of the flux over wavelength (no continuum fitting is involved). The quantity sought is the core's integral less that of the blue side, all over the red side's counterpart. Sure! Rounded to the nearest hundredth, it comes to 0.01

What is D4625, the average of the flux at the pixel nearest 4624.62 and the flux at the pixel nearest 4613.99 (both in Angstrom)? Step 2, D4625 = 7.5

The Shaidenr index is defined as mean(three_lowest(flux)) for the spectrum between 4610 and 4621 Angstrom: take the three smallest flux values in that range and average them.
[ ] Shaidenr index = 7.4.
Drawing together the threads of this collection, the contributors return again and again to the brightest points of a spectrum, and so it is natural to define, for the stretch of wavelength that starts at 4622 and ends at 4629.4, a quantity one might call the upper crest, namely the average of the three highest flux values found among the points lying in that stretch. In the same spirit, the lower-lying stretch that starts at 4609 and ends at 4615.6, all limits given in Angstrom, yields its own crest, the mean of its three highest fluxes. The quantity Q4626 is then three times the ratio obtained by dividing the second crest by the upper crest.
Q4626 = 4.5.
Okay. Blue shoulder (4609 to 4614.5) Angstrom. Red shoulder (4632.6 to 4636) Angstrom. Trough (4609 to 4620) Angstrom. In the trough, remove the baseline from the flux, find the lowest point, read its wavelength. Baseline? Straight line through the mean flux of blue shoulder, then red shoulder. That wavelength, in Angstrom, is 4609.74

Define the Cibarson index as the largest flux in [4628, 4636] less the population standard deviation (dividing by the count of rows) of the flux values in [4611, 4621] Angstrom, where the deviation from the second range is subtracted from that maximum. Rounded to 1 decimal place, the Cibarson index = 8.3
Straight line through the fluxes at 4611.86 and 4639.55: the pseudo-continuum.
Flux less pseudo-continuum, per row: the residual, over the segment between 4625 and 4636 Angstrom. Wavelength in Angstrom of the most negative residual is 4626.75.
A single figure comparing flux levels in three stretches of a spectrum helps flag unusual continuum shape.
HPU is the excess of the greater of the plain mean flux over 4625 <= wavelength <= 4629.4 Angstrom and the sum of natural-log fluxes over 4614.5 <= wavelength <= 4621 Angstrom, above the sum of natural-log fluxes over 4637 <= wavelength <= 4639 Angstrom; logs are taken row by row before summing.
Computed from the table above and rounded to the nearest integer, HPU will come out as 8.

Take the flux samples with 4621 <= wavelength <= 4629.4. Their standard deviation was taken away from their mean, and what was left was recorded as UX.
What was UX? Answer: 5.4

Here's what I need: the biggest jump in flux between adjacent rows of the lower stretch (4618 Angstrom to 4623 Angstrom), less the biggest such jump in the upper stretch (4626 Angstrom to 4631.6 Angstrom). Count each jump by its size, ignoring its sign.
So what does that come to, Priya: 0.6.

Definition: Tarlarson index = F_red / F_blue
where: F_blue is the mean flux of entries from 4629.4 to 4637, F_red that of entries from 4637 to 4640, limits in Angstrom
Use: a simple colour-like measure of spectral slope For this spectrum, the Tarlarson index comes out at 0.92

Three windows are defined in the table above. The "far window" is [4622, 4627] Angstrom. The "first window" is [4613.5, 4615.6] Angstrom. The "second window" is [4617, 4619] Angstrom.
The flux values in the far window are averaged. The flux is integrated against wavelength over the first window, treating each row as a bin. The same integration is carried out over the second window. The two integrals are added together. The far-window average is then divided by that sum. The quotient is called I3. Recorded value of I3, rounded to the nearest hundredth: 0.16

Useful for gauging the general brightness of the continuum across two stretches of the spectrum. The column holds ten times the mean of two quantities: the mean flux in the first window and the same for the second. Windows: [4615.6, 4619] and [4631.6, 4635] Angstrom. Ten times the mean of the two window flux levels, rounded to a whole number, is 78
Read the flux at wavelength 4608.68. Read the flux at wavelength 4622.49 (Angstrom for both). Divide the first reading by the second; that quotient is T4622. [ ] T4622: 1.22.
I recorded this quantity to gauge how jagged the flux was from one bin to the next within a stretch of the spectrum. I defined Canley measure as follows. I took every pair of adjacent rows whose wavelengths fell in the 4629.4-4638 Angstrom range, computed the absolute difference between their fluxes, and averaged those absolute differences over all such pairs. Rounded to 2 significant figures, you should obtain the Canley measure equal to 0.52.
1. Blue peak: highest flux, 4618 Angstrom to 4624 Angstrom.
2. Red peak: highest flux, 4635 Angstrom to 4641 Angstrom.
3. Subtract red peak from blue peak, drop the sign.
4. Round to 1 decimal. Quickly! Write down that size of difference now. 1.7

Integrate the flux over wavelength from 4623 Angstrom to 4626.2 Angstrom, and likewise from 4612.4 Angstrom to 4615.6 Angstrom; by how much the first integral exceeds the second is -11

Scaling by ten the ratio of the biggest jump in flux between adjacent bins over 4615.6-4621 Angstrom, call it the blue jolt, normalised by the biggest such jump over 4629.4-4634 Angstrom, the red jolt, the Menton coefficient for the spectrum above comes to 27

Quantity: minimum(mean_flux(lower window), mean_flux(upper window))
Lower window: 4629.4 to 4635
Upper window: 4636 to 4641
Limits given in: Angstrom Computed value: 7.3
